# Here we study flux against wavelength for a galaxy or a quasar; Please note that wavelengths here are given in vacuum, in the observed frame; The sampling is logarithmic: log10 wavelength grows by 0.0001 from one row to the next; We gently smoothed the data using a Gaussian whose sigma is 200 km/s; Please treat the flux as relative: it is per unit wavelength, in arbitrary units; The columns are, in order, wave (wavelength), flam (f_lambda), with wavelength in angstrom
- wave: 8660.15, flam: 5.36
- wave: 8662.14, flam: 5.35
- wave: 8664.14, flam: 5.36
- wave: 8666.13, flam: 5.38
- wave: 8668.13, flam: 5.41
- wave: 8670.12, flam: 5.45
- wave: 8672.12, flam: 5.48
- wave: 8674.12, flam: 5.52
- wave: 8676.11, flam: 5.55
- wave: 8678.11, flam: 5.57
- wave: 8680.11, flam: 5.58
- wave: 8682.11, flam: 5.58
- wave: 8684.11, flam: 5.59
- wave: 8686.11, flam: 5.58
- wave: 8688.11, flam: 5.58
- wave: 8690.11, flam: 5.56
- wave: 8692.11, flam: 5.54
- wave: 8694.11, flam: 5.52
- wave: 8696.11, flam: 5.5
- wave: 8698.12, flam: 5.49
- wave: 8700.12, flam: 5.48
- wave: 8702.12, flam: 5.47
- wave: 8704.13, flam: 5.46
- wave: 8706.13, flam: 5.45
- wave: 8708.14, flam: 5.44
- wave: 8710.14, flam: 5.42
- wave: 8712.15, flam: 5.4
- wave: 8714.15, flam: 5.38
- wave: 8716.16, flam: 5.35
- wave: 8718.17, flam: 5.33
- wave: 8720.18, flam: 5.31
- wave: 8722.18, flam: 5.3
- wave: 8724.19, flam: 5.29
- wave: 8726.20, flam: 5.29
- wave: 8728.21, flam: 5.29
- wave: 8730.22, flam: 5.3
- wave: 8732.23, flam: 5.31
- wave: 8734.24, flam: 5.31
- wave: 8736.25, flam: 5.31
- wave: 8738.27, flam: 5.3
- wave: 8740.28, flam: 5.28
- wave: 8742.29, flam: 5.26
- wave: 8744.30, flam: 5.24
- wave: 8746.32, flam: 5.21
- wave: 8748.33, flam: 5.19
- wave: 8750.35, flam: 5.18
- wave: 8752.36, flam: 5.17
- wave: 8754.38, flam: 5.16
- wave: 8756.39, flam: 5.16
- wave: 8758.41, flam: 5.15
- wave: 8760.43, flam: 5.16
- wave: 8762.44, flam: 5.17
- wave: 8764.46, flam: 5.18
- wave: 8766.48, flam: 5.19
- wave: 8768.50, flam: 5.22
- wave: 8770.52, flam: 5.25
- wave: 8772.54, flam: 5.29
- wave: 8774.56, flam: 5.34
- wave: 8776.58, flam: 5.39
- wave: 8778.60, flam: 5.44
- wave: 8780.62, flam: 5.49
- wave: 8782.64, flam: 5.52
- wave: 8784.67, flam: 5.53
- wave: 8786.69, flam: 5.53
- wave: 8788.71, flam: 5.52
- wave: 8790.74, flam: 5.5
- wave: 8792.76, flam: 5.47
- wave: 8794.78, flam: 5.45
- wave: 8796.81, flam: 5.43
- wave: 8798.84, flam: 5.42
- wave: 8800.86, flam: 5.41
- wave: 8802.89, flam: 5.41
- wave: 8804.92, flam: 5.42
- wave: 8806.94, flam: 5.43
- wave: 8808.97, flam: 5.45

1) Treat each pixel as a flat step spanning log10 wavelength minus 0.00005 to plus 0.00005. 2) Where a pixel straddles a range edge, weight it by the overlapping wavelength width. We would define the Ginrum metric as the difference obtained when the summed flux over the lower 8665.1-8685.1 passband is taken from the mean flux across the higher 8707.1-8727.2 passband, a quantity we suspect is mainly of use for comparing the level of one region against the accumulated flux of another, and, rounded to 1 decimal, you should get -49.8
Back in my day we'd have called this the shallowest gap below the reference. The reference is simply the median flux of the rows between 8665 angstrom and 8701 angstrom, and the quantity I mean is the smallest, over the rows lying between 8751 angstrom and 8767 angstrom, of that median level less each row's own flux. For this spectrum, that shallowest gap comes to 0.3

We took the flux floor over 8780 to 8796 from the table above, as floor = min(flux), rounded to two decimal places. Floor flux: 5.45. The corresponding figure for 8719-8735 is 5.29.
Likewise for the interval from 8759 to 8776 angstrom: 5.16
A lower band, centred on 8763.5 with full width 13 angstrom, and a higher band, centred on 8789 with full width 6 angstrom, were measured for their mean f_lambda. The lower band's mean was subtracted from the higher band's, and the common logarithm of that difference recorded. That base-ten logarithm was -0.47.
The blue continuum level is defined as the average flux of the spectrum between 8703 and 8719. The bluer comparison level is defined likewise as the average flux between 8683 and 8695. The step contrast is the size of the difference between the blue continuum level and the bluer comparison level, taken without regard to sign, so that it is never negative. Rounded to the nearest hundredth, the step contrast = 0.16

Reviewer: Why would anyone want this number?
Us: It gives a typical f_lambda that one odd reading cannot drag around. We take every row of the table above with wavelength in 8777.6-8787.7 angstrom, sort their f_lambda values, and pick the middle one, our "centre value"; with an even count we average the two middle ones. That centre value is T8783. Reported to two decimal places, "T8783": 5.52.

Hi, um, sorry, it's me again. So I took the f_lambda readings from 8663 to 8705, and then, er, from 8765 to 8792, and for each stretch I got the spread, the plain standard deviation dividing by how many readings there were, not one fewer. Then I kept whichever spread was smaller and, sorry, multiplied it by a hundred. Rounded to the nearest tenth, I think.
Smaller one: 6.7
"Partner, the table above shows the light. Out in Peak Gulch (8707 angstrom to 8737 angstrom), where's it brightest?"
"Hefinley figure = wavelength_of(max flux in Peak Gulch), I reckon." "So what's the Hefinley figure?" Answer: 8708.14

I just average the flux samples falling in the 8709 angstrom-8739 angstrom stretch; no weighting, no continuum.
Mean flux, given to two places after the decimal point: 5.33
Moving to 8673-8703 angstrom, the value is 5.54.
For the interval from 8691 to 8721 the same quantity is 5.44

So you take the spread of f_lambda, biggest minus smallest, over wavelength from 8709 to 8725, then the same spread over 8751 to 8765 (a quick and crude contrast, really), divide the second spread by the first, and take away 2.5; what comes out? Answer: -2.3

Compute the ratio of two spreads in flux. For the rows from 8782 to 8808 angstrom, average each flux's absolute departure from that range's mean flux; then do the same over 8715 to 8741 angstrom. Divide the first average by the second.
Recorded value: 3.2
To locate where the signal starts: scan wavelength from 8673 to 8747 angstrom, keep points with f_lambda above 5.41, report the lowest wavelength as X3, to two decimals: 8674.12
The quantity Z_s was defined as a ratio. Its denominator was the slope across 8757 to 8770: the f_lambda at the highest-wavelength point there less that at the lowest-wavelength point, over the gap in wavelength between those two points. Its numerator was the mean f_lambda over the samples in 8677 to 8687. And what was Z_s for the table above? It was 804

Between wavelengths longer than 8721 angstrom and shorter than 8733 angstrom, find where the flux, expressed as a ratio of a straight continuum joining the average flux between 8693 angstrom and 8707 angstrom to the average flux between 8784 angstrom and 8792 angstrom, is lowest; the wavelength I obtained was 8728.21 angstrom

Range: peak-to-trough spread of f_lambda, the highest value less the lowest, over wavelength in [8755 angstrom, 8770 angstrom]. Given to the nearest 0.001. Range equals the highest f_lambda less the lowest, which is 0.070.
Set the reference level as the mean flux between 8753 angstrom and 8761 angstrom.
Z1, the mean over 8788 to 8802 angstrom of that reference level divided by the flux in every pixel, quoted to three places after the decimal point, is 0.945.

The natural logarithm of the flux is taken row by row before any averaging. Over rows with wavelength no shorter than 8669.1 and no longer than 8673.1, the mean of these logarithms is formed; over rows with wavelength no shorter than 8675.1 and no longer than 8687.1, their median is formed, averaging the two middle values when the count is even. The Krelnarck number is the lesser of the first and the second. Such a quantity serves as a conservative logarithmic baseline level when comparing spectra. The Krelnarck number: 1.70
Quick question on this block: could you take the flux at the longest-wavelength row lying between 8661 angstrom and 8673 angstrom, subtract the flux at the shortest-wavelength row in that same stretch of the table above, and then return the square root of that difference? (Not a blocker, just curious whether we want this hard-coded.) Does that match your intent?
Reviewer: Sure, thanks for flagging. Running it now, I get 0.36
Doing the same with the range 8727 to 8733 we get 0.14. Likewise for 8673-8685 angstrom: 0.26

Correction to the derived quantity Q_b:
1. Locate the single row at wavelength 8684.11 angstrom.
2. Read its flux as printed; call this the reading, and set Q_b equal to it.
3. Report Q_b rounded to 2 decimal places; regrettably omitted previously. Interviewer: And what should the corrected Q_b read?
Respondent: 5.59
